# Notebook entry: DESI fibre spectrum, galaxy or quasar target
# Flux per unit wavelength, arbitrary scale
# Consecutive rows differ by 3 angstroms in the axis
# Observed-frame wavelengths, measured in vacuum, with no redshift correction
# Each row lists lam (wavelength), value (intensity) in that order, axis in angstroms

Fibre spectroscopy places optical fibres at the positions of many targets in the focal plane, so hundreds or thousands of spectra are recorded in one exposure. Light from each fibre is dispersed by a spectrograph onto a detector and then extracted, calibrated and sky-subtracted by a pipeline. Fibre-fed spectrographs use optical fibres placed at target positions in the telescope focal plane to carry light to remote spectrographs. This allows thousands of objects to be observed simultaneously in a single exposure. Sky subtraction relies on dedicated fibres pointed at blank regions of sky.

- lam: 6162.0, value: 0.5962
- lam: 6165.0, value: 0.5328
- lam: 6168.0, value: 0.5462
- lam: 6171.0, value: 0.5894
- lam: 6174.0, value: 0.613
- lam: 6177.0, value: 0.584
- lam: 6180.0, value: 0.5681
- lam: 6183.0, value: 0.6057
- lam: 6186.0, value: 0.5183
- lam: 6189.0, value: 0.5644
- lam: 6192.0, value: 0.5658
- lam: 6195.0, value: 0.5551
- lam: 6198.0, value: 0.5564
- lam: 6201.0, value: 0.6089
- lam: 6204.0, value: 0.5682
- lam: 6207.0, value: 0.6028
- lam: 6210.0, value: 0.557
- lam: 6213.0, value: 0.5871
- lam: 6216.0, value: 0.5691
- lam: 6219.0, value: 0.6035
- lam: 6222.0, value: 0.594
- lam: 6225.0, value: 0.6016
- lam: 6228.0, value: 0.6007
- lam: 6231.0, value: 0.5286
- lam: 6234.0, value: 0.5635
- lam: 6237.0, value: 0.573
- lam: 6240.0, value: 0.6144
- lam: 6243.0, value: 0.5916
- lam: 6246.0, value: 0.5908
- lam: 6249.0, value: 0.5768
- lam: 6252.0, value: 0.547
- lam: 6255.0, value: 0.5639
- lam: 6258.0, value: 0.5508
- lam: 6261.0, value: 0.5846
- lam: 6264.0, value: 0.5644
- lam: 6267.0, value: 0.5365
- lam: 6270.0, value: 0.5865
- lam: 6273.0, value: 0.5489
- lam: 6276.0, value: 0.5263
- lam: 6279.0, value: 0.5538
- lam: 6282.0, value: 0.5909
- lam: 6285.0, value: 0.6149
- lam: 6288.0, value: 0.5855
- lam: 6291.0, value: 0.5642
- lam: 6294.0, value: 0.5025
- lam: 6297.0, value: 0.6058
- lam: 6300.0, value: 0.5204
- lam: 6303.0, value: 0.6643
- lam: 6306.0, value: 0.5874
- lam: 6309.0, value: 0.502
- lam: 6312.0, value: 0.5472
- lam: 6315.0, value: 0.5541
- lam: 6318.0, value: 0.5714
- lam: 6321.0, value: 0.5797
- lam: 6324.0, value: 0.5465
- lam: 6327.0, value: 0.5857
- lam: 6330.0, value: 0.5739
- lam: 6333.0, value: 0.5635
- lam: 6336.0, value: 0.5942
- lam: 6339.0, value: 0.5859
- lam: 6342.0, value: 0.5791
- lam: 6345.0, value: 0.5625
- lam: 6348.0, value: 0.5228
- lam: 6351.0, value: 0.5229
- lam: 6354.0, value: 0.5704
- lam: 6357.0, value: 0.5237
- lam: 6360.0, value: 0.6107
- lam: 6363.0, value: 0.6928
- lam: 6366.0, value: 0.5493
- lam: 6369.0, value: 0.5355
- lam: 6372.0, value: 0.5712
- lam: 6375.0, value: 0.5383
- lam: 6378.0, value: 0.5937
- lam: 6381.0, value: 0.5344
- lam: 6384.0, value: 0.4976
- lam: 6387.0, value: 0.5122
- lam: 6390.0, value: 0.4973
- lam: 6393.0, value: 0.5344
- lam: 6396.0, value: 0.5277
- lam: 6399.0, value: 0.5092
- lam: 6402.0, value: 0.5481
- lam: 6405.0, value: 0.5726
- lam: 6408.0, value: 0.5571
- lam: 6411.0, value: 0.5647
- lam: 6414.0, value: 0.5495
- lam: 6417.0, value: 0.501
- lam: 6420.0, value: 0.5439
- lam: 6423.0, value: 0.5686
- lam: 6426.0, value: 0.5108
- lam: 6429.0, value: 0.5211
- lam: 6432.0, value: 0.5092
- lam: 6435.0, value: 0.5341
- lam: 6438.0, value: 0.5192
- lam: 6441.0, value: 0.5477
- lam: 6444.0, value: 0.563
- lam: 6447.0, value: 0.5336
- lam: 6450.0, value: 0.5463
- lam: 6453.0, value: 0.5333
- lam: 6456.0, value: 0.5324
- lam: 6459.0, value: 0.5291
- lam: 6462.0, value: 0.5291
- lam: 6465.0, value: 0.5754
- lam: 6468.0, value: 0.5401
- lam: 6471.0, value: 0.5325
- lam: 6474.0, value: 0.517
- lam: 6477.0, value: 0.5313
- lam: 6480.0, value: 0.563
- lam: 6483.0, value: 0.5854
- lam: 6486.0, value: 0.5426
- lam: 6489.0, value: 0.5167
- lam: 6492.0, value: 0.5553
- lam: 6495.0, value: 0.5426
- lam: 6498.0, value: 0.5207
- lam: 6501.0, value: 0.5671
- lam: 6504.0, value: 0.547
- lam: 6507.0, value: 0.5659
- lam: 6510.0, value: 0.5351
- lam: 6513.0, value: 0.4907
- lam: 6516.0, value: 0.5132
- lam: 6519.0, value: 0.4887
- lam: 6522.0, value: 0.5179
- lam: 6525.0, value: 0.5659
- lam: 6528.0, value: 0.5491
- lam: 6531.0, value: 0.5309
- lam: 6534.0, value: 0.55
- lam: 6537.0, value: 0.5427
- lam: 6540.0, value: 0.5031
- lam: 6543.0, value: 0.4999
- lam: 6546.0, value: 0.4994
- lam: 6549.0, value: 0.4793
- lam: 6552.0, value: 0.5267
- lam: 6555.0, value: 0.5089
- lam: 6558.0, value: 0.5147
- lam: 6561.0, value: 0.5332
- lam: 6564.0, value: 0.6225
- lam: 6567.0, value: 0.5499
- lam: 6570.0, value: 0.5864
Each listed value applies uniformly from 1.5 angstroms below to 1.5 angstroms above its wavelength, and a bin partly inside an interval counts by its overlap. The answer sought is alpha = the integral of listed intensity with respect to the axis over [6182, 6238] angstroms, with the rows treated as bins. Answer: 32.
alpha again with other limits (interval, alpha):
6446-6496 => 27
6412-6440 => 15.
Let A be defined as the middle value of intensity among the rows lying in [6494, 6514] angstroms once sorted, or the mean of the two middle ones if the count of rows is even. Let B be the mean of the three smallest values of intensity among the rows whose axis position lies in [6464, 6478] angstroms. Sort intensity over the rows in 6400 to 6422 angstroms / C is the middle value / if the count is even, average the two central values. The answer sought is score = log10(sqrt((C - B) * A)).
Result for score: -1.0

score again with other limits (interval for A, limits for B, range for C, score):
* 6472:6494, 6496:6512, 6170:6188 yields -0.8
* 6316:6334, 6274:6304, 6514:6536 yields -1.0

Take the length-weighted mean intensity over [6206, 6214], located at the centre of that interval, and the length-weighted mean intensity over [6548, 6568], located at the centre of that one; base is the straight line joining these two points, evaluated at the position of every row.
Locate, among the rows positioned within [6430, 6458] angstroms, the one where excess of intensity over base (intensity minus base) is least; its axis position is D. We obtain 6432.0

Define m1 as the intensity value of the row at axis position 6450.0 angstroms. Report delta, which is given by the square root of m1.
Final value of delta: 0.739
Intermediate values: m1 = 0.5463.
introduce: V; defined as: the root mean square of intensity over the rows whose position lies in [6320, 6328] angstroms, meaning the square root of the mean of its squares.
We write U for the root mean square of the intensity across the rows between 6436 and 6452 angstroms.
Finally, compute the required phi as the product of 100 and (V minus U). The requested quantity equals 2.9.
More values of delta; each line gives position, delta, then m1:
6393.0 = 0.731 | 0.5344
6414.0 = 0.741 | 0.5495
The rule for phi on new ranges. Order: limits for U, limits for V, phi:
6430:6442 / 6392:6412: 1.7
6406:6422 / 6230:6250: 3.4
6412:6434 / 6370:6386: 1.8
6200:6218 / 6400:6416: -2.4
